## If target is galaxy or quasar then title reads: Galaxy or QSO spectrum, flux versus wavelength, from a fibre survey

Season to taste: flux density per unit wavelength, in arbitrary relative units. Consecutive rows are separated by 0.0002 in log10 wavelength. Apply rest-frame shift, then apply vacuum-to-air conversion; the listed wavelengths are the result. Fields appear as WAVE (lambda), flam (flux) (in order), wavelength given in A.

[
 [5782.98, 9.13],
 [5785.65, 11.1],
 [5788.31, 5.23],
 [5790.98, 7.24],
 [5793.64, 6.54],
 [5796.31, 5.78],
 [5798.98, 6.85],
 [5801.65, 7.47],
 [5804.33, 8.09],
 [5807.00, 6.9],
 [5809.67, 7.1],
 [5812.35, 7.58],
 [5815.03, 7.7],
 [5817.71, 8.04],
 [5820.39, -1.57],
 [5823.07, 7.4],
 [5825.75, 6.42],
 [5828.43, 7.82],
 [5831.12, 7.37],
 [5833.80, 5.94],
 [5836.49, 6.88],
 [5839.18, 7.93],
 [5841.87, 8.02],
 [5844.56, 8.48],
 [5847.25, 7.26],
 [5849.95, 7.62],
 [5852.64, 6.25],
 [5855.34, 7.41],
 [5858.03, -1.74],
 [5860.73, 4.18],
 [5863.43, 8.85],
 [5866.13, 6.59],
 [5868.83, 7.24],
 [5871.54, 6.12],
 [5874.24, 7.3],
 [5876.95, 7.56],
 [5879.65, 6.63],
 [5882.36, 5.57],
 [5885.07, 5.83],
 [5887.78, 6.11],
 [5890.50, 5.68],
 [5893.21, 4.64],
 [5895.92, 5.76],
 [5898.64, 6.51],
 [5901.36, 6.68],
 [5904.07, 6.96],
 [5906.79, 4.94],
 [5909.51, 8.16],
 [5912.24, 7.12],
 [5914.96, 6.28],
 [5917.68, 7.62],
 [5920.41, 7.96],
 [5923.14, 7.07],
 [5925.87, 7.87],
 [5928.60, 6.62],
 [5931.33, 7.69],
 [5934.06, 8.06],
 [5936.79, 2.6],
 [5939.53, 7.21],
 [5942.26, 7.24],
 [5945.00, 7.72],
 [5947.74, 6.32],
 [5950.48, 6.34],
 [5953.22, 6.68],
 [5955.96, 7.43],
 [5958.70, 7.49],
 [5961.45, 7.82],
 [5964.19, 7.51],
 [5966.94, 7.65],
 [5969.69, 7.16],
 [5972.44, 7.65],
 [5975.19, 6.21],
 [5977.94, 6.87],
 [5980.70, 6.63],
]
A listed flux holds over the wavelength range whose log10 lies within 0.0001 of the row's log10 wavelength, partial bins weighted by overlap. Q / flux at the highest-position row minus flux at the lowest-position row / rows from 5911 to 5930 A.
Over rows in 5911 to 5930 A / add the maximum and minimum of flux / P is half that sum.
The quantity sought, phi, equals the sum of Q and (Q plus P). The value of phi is 6.1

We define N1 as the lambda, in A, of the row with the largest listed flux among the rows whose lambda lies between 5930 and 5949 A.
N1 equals 5934.06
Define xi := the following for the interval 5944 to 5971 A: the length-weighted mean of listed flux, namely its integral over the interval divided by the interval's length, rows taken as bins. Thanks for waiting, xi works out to 7.2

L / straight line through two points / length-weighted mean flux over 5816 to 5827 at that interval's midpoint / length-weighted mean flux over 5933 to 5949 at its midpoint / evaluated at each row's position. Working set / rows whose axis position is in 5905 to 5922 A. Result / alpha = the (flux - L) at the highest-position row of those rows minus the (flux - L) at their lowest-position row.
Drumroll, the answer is 2.9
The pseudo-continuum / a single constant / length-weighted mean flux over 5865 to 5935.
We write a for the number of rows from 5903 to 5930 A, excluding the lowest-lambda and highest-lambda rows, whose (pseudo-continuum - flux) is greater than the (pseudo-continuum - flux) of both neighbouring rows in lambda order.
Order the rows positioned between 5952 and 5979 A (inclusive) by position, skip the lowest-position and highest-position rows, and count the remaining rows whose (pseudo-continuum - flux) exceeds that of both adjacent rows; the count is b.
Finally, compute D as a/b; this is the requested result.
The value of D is 1.0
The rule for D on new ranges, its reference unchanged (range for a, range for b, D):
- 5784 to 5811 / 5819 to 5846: 1.5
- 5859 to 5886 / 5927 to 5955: 1.5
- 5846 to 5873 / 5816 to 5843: 1.0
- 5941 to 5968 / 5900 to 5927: 0.7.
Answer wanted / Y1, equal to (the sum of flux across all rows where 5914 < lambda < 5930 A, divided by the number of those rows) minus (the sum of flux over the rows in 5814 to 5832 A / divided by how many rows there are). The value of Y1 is 1.1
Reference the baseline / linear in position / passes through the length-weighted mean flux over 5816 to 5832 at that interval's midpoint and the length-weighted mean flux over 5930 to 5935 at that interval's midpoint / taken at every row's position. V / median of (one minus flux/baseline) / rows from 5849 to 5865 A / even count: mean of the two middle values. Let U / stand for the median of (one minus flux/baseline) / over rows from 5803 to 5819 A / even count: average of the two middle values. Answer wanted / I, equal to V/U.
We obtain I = 0.2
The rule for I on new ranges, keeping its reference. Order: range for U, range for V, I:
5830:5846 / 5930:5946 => -0.3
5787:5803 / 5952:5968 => -0.4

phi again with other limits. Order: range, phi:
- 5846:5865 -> 6.7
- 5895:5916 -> 7.6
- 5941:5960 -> 7.5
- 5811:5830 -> 3.7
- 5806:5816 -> 8.9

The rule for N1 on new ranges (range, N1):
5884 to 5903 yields 5901.36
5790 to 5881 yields 5863.43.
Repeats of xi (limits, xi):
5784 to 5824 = 6.8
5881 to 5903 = 5.9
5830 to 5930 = 6.6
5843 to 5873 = 6.2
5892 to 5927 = 6.7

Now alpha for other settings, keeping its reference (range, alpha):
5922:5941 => 0.0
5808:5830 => 0.5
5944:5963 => -0.1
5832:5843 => 2.0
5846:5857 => 0.1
